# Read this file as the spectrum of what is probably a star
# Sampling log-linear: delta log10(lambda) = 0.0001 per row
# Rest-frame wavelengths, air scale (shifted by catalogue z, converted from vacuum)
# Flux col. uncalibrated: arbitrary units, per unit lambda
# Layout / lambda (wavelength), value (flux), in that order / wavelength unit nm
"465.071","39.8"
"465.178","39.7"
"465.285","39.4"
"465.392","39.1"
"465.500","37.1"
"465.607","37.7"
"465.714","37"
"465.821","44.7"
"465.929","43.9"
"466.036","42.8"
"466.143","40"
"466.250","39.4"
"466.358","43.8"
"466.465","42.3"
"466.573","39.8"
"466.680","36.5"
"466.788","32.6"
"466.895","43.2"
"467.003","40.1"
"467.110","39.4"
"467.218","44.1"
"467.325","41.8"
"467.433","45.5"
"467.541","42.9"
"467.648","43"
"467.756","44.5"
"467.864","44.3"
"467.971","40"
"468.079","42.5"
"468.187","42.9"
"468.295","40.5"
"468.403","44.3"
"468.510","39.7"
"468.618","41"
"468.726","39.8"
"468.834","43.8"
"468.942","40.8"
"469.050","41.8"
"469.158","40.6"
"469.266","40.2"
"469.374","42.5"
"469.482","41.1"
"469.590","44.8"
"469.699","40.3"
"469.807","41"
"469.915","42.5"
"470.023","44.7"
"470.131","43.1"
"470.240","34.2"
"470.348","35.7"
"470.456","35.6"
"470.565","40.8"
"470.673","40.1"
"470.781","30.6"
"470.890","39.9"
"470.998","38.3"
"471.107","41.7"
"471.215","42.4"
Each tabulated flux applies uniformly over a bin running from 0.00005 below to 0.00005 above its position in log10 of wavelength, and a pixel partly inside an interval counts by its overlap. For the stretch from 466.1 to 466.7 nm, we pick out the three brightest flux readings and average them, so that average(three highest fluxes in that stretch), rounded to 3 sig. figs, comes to 42.0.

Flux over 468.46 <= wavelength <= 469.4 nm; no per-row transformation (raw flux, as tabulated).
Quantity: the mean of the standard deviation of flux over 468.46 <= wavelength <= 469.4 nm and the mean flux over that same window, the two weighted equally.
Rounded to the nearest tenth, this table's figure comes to 21.2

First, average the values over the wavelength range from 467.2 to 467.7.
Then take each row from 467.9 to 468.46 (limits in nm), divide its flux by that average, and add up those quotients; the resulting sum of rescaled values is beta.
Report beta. 4.8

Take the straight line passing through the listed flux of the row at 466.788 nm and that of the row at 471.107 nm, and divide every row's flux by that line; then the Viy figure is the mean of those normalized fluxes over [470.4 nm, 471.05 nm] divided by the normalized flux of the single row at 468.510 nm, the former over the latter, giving 0.84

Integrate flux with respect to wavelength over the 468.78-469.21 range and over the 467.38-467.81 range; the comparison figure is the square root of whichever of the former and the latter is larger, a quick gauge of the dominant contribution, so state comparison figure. 4.35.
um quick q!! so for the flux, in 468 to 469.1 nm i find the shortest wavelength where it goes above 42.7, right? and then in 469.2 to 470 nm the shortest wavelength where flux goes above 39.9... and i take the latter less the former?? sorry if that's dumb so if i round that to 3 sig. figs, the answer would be 1.08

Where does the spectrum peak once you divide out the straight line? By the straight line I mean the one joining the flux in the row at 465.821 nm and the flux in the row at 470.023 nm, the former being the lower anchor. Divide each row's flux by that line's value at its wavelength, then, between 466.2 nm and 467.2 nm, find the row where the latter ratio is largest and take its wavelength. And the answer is 466.358 nm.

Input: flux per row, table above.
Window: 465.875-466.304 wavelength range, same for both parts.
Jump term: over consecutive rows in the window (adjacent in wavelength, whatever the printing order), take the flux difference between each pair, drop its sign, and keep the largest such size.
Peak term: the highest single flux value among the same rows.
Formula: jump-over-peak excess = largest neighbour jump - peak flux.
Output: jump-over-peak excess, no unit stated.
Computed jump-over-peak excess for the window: -41.1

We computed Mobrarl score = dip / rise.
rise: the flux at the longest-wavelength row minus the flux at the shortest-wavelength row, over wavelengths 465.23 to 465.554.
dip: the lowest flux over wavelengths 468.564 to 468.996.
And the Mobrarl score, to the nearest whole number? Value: -17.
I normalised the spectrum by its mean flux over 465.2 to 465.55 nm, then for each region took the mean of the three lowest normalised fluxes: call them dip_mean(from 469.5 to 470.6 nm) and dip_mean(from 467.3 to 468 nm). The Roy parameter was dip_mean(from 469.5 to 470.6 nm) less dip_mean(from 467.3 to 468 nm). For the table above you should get -0.17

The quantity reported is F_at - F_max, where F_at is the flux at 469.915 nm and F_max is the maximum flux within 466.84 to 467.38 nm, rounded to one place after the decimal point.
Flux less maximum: -1.6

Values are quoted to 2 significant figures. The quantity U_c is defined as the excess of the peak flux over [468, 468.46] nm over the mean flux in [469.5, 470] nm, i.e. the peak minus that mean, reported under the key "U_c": 2.1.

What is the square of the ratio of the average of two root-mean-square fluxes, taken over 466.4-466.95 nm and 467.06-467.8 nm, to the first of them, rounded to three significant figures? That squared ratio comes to 1.10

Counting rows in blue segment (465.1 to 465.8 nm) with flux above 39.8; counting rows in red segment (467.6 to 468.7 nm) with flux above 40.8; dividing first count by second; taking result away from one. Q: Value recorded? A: 1.0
